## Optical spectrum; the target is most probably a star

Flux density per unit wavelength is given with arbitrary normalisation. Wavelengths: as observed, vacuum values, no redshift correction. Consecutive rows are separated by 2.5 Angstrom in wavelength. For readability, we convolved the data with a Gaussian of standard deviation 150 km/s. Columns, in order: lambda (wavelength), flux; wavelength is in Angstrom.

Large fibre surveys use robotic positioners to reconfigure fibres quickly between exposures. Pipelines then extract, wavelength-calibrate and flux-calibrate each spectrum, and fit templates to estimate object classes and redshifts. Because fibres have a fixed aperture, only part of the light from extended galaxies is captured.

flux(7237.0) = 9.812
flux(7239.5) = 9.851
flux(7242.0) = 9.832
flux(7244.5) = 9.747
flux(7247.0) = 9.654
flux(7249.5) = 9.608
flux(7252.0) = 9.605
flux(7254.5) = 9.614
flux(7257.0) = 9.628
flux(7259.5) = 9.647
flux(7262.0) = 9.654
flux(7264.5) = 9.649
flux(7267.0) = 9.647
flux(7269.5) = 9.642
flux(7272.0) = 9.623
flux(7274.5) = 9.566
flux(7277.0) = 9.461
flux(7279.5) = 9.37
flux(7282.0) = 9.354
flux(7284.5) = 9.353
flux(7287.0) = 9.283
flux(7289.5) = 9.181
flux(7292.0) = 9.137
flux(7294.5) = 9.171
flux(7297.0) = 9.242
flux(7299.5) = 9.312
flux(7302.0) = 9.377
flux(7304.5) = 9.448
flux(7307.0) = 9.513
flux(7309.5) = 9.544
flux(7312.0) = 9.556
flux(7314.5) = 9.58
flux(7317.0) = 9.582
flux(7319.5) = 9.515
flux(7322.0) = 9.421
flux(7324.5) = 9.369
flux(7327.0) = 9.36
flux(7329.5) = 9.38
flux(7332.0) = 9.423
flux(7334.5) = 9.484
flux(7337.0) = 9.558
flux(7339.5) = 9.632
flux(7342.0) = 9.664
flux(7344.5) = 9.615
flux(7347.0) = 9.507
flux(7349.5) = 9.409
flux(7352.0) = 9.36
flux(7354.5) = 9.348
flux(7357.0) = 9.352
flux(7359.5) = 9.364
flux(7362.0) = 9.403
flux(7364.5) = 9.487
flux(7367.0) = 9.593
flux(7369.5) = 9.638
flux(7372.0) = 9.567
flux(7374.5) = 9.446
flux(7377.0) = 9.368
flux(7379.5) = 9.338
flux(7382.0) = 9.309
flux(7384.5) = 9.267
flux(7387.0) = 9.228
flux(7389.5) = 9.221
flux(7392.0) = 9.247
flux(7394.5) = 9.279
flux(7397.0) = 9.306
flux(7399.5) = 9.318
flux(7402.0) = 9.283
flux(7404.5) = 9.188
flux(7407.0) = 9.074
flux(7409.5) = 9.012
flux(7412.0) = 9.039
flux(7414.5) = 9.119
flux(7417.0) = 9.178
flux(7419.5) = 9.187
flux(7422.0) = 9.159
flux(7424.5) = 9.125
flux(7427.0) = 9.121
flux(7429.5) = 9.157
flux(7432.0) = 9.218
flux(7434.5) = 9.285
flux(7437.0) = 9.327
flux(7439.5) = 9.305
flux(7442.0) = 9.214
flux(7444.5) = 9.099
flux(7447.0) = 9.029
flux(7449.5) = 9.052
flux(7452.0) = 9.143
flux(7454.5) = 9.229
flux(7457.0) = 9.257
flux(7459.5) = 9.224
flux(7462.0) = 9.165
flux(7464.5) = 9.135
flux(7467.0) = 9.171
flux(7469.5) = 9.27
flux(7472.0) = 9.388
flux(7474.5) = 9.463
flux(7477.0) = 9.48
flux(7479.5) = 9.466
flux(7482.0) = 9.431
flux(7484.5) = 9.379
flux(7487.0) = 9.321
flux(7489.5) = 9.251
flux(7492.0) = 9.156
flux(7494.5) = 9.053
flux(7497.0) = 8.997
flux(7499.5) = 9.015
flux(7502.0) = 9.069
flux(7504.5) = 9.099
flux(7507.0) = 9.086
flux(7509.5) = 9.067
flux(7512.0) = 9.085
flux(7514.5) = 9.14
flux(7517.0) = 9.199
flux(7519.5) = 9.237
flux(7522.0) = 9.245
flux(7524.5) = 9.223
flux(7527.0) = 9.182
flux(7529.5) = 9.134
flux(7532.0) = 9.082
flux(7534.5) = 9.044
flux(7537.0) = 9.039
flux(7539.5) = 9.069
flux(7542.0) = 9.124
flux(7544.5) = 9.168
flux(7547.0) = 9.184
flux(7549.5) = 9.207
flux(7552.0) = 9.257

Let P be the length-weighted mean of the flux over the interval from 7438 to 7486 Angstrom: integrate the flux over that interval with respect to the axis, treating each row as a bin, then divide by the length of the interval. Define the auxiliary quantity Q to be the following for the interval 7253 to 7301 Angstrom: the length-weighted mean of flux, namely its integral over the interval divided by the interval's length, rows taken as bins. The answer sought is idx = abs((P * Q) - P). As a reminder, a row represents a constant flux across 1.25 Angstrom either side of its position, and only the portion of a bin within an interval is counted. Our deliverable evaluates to 78.2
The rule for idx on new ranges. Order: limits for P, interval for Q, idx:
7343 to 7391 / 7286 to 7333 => 79.0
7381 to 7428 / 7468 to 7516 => 75.6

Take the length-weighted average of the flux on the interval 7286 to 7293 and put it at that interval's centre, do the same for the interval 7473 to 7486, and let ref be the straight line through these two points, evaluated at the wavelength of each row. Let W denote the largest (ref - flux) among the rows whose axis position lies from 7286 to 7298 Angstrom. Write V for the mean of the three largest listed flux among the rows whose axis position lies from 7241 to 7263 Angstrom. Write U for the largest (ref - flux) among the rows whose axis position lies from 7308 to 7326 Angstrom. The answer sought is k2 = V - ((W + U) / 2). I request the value 9.77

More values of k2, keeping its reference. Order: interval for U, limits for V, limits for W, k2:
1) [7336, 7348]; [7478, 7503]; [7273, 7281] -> 9.63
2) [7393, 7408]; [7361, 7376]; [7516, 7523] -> 9.32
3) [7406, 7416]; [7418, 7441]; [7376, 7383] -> 9.13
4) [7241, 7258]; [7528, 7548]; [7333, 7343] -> 9.50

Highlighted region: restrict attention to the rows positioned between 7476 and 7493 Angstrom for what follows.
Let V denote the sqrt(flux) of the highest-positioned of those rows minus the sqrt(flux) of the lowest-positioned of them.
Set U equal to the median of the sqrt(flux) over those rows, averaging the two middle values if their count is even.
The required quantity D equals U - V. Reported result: 3.12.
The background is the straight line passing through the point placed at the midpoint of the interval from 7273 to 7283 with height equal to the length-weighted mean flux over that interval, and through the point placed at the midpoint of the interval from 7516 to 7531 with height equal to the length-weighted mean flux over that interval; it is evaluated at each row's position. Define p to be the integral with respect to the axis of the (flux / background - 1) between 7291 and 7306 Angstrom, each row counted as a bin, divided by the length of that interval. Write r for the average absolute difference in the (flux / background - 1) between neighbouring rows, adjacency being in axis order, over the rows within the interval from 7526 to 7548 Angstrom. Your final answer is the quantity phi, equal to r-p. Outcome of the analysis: 0.018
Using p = -0.0145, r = 0.0039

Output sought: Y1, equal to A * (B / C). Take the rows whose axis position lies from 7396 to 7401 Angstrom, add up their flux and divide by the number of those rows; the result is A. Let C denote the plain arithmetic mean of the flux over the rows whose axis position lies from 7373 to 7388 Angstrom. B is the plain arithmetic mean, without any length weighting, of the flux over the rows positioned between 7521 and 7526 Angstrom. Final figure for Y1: 9.2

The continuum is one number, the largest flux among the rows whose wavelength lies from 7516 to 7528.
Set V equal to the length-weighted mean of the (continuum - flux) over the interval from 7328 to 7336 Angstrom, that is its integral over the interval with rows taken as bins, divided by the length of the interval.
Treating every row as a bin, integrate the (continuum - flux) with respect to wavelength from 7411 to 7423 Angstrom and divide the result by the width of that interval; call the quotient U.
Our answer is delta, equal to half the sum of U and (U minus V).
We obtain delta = 0.2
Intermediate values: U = 0.11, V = -0.19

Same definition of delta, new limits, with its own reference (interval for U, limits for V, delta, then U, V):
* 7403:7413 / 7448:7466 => 0.1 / 0.16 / 0.07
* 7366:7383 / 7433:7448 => -0.2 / -0.22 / 0.03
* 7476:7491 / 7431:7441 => -0.1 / -0.14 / -0.04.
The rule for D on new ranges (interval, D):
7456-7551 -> 3.04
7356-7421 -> 3.08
